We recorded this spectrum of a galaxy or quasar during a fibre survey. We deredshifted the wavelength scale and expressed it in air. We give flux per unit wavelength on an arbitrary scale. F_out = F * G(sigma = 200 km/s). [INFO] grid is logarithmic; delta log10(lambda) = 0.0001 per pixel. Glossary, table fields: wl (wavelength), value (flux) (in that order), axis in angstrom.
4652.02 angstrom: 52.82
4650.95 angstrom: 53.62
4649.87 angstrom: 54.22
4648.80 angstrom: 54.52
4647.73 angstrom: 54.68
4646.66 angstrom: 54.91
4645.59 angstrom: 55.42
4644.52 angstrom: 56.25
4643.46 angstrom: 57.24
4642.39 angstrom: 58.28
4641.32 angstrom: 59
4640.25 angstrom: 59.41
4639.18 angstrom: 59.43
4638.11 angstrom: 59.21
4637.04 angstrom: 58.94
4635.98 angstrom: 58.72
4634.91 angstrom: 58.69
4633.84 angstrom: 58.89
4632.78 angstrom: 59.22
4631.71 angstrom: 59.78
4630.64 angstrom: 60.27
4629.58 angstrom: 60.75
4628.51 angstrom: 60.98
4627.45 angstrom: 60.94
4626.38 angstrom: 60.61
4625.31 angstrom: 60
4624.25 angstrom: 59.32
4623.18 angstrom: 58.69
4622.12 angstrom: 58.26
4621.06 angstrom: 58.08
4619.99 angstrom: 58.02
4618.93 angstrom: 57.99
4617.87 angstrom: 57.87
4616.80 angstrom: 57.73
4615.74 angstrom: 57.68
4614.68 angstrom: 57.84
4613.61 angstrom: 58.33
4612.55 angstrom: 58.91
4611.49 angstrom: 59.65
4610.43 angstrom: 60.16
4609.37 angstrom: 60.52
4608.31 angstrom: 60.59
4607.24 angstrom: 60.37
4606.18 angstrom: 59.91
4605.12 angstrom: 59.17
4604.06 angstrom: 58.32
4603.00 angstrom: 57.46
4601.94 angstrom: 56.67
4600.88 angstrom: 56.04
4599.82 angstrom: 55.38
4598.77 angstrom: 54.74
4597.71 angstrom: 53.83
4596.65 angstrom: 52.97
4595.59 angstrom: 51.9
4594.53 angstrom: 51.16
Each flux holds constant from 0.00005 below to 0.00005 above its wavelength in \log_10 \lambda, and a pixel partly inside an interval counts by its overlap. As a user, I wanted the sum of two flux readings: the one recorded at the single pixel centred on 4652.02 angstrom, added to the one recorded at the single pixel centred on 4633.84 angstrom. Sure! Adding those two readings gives 112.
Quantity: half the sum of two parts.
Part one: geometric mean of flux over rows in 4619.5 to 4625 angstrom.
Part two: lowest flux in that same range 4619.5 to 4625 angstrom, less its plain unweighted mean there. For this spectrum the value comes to 29.0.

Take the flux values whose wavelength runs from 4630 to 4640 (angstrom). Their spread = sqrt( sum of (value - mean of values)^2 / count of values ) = 0.49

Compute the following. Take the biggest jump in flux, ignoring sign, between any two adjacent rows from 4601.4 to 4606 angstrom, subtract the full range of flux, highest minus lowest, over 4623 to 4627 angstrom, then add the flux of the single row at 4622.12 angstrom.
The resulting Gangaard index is 57.2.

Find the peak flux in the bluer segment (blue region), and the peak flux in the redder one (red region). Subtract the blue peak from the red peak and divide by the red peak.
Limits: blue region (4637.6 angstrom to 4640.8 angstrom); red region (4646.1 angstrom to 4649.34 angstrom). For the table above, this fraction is -0.082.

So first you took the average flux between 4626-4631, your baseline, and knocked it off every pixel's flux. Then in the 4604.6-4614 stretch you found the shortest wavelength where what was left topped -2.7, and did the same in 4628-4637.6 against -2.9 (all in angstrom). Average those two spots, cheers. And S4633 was 4616.8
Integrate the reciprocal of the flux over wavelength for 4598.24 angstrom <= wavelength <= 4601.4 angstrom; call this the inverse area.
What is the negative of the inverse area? -0.057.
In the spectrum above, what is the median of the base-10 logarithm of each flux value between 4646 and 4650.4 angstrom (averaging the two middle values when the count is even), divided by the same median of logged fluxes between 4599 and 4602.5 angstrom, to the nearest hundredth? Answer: 0.99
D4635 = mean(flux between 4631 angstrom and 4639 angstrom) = 59.1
